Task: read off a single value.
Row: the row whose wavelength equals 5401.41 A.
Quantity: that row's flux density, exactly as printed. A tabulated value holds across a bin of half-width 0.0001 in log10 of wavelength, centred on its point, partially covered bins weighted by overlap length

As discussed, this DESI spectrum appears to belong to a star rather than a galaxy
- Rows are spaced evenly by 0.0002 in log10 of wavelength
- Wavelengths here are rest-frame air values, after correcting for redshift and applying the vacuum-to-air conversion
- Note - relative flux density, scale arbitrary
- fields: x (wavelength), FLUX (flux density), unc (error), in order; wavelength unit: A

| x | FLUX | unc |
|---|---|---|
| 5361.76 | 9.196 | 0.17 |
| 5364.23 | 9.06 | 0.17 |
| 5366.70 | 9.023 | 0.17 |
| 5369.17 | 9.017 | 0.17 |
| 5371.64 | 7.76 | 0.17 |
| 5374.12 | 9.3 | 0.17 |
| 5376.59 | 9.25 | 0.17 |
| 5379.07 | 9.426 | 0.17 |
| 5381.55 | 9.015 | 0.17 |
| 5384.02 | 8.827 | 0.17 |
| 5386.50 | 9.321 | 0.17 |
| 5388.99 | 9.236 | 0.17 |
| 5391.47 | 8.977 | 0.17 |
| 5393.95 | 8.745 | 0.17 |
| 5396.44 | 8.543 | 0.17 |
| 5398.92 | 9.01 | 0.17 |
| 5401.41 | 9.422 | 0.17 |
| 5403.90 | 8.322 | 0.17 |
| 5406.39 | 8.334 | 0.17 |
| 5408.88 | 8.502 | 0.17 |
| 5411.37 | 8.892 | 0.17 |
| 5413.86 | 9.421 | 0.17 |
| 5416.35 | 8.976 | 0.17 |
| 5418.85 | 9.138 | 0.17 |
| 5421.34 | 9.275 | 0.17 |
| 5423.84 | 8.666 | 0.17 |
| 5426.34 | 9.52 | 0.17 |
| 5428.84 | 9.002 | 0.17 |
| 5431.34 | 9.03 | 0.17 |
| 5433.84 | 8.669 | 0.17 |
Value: 9.422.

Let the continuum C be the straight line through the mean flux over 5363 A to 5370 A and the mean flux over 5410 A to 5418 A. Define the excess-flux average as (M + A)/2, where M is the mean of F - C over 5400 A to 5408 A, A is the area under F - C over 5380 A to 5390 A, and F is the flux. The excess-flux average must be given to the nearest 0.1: 0.0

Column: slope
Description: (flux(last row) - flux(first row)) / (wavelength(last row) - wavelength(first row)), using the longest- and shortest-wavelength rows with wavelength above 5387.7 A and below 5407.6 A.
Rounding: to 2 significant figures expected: -0.052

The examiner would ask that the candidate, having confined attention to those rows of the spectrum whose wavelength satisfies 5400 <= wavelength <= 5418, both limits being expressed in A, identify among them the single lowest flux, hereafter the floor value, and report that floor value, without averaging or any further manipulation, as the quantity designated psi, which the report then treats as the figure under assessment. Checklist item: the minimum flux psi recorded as 8.322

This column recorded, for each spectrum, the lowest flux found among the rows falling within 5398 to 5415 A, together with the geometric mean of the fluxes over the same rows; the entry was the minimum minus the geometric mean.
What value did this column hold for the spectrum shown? -0.51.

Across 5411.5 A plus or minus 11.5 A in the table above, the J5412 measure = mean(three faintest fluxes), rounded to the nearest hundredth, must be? 8.39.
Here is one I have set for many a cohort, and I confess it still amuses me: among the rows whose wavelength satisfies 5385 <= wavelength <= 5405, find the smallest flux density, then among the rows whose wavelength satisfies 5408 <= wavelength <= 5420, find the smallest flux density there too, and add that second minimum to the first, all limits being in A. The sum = 16.8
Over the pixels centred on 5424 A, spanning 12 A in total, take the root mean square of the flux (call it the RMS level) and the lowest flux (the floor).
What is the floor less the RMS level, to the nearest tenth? -0.5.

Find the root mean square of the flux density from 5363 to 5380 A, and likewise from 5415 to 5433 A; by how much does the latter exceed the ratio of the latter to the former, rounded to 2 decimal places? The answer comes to 8.08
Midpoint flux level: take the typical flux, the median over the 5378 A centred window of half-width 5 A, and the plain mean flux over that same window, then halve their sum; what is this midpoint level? 9.26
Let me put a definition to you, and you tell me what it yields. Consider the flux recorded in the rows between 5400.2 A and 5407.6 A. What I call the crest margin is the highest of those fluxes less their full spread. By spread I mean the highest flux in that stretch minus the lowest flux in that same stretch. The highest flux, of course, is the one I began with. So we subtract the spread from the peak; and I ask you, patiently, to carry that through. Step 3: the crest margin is 8.3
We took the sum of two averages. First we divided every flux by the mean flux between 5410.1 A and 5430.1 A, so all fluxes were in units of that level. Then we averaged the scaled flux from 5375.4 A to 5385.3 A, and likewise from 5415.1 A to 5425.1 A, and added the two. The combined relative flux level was 1.991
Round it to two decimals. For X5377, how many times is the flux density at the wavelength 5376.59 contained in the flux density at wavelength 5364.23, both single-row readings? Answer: 0.98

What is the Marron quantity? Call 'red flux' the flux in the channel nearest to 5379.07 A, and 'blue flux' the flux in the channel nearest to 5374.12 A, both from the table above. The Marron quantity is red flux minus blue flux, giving 0.13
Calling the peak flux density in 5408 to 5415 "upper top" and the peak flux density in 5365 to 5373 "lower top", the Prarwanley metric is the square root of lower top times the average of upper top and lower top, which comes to 9.12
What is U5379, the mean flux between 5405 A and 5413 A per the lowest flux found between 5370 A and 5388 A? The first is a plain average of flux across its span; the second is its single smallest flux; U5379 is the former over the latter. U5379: 1.11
